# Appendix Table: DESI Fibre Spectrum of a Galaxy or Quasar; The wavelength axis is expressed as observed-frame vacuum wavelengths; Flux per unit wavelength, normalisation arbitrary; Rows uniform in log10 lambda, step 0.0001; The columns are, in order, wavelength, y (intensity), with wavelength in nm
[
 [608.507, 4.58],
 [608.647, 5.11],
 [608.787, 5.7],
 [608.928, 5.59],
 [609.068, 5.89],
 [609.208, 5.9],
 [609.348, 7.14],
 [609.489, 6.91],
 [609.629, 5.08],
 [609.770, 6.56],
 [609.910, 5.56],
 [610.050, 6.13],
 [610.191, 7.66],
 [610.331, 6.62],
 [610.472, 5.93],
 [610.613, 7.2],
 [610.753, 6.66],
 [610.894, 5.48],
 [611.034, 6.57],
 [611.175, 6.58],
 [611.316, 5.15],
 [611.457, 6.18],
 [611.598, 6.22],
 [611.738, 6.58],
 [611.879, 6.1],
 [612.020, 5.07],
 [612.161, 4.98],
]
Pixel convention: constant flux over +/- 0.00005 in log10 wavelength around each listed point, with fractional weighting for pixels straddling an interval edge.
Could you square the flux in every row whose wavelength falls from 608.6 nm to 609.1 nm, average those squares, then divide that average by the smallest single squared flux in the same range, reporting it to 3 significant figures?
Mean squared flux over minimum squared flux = 1.19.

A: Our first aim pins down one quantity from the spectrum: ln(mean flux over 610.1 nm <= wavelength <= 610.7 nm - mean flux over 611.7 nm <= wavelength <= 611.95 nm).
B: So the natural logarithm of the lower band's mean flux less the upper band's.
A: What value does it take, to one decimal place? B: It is -0.7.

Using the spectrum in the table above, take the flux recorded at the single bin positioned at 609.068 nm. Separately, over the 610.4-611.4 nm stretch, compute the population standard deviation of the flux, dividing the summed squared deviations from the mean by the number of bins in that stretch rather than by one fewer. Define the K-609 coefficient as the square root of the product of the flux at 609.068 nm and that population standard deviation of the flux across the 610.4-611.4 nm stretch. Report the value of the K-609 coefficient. 2.0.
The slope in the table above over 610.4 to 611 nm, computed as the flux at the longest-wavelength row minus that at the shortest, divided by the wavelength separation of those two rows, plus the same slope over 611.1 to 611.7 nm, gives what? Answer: -1.9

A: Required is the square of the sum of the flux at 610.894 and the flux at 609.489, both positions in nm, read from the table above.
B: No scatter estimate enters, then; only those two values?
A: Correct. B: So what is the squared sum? 154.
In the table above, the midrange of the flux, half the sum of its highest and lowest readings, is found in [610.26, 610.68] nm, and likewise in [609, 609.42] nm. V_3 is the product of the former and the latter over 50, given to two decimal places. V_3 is 0.86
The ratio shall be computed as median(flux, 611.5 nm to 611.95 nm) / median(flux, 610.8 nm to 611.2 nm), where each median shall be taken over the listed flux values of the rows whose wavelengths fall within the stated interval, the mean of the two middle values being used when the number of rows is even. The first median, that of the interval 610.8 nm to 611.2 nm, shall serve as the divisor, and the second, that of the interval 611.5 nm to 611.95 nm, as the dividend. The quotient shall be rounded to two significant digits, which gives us 0.95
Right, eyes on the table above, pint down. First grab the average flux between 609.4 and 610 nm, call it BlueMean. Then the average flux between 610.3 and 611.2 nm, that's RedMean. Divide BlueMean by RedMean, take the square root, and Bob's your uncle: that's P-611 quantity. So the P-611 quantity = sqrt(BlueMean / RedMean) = 0.97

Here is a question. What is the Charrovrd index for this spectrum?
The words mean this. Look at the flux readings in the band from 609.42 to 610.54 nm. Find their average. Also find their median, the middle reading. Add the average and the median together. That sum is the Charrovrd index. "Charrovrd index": 12.7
